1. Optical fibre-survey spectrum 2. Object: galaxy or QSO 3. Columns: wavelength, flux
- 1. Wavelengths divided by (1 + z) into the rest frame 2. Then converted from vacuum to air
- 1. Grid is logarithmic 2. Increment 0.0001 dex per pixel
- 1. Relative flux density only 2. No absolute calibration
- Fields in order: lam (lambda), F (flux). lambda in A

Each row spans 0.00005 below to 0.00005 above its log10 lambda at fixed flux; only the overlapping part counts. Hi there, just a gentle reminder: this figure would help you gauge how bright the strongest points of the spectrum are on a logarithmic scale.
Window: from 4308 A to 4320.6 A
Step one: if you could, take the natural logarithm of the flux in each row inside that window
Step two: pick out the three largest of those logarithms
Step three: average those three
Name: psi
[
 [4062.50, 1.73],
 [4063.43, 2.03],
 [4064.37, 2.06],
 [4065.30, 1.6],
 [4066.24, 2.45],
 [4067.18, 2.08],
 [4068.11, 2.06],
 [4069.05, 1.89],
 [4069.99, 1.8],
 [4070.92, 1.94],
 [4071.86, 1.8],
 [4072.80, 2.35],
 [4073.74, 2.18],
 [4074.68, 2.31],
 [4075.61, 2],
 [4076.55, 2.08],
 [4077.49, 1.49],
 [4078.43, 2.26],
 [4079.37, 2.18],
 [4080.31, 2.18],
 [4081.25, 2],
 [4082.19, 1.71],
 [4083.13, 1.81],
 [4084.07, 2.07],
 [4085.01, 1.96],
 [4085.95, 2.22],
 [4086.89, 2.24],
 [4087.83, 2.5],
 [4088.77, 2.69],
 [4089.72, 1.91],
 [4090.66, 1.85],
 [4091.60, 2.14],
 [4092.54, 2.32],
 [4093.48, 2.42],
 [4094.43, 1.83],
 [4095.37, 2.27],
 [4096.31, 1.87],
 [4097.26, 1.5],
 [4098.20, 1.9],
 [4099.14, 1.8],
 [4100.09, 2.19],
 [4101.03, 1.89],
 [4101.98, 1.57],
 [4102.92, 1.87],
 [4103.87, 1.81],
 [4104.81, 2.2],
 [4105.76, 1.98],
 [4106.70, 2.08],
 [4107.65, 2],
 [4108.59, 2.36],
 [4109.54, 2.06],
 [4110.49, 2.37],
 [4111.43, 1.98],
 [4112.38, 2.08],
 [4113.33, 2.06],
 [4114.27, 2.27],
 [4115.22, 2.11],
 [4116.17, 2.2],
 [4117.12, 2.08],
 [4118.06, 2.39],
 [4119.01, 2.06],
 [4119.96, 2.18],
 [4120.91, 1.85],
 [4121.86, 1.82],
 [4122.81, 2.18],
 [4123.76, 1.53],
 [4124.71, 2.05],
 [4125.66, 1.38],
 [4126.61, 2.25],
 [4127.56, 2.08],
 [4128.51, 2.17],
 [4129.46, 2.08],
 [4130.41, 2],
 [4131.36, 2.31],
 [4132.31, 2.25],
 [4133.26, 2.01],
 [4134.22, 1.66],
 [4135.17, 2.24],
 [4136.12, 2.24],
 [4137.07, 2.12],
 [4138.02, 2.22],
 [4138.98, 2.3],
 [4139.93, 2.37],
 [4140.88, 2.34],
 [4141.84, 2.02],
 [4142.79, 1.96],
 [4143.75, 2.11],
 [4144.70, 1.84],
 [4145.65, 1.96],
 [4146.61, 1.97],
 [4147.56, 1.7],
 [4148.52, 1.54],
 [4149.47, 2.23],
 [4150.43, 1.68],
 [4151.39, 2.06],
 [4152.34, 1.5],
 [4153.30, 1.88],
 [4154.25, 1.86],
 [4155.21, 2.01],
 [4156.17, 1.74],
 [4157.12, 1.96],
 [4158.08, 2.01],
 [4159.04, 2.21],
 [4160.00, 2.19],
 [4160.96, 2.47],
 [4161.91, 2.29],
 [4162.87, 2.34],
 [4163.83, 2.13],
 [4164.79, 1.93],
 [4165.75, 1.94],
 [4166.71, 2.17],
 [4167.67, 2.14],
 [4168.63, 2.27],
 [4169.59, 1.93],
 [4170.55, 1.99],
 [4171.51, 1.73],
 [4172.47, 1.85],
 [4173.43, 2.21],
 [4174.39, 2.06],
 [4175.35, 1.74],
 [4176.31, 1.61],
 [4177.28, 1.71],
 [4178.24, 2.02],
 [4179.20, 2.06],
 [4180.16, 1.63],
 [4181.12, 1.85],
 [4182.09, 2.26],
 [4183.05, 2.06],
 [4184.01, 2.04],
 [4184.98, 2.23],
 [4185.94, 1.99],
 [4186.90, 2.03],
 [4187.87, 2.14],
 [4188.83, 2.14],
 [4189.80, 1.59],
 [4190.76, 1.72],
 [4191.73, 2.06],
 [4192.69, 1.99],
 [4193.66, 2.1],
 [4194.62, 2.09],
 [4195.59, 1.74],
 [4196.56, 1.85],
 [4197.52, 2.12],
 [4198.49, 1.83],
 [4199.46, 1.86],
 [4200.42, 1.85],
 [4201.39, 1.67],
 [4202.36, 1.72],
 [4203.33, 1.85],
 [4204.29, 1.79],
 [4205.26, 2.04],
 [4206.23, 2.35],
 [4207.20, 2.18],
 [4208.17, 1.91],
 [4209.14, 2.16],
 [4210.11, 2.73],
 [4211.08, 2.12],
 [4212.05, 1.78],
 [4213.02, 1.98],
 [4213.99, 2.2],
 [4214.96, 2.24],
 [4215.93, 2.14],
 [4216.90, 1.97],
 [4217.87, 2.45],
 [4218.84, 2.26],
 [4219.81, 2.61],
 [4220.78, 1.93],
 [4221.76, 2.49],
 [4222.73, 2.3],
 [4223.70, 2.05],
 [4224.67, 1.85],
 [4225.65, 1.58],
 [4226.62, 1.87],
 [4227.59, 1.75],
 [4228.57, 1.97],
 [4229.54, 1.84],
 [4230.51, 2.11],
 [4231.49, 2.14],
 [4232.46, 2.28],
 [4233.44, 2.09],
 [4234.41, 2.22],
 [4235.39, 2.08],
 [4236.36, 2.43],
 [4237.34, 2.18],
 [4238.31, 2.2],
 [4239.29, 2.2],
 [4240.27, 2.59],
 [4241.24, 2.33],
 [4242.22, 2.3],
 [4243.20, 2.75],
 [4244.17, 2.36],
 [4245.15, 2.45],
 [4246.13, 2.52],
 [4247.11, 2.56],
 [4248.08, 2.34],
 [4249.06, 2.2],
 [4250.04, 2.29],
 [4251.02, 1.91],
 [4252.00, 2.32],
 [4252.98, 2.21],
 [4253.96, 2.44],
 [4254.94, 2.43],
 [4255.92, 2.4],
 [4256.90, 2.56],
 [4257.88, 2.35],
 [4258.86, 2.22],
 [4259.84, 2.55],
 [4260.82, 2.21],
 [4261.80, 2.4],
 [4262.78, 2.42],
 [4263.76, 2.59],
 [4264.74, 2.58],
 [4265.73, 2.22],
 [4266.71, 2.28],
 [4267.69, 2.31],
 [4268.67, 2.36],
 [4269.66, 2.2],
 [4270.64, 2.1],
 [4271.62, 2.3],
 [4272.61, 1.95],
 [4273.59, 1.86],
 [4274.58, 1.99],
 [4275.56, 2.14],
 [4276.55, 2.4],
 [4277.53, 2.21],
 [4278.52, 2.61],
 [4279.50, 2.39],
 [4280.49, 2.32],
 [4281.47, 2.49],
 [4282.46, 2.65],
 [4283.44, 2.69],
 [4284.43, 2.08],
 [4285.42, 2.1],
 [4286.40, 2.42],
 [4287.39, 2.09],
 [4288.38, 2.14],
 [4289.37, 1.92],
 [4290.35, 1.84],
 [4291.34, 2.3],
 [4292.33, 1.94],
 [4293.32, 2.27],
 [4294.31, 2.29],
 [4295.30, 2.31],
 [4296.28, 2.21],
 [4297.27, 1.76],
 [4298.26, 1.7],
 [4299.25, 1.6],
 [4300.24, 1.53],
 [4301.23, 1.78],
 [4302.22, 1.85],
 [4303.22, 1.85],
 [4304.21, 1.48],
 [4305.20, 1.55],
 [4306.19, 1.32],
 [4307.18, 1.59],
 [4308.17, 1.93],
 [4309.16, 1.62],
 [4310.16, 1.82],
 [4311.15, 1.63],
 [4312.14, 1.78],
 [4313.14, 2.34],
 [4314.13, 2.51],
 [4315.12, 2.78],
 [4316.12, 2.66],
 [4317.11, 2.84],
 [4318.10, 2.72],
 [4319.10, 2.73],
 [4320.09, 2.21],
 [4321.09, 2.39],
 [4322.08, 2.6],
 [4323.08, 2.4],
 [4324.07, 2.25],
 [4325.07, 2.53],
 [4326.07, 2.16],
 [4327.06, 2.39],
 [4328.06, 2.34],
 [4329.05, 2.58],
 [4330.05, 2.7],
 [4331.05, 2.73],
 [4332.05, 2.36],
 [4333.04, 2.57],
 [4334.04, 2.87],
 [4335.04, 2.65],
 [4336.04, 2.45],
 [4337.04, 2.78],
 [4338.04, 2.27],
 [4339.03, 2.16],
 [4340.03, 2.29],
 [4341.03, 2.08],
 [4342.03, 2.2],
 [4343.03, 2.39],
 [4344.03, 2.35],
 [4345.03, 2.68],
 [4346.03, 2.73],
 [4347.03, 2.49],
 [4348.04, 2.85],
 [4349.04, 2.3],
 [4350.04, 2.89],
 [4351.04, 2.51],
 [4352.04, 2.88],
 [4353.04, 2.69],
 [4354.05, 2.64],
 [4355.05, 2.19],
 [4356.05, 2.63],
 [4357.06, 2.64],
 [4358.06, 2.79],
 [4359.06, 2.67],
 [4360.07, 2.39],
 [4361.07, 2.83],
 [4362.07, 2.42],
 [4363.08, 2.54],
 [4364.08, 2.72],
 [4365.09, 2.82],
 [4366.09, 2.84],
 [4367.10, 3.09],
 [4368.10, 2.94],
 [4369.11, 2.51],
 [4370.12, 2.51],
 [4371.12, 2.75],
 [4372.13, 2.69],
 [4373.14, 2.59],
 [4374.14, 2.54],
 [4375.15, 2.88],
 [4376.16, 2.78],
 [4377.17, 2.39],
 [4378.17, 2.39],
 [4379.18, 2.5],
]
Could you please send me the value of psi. 1.02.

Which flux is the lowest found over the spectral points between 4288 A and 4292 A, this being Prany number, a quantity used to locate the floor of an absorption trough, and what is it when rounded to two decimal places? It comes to 1.84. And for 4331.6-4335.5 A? 2.36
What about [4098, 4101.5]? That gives 1.80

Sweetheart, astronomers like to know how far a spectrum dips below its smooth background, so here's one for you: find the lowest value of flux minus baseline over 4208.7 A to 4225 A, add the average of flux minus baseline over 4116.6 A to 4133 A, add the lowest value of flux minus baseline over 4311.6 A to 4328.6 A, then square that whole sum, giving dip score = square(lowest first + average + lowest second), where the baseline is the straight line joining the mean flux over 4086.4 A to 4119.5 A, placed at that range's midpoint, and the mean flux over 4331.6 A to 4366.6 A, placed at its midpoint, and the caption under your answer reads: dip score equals 1.7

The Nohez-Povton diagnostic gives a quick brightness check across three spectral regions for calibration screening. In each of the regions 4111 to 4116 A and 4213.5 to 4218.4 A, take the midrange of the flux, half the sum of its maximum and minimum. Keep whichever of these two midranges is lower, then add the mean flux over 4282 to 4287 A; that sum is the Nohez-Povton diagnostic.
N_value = 4.51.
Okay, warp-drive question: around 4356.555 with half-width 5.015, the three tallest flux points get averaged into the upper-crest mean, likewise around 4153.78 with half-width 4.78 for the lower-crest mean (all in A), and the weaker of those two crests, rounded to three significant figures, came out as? 2.10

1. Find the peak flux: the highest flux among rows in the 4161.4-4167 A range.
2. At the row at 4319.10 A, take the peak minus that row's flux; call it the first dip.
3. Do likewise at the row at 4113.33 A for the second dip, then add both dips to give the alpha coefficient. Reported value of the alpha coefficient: -0.1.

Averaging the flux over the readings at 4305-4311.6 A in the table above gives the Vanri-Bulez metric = 1.64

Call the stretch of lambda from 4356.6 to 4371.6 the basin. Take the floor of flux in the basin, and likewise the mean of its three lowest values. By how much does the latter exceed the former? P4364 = 0.050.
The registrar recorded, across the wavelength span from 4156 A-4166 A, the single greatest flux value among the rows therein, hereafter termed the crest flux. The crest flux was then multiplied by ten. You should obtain 25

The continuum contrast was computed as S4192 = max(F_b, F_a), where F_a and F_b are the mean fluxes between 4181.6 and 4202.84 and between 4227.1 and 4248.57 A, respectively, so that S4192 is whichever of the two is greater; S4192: 2.26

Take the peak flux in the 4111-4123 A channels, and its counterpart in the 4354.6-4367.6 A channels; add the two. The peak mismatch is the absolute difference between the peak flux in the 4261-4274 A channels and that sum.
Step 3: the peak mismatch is 2.89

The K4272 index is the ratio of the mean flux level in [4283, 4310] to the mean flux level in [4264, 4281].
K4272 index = 0.86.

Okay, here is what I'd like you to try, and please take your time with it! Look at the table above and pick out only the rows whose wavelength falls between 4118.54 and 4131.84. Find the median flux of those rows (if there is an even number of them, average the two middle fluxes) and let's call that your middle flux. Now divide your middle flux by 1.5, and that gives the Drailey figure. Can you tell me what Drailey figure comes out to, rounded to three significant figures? 1.38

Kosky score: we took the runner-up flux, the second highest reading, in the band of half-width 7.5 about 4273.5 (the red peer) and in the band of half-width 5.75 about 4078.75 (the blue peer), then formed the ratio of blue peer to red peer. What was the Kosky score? 0.942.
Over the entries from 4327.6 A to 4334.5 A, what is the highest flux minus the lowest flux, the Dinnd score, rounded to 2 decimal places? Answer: 0.53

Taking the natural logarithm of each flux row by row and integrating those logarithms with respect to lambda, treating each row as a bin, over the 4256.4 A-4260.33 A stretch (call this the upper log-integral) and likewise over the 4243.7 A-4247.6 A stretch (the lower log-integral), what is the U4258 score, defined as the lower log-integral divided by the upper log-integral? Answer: 1.02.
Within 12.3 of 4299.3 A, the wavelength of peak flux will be 4295.30 A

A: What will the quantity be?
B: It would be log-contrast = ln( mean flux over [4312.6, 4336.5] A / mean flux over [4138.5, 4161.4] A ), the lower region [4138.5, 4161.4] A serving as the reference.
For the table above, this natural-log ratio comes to 0.24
